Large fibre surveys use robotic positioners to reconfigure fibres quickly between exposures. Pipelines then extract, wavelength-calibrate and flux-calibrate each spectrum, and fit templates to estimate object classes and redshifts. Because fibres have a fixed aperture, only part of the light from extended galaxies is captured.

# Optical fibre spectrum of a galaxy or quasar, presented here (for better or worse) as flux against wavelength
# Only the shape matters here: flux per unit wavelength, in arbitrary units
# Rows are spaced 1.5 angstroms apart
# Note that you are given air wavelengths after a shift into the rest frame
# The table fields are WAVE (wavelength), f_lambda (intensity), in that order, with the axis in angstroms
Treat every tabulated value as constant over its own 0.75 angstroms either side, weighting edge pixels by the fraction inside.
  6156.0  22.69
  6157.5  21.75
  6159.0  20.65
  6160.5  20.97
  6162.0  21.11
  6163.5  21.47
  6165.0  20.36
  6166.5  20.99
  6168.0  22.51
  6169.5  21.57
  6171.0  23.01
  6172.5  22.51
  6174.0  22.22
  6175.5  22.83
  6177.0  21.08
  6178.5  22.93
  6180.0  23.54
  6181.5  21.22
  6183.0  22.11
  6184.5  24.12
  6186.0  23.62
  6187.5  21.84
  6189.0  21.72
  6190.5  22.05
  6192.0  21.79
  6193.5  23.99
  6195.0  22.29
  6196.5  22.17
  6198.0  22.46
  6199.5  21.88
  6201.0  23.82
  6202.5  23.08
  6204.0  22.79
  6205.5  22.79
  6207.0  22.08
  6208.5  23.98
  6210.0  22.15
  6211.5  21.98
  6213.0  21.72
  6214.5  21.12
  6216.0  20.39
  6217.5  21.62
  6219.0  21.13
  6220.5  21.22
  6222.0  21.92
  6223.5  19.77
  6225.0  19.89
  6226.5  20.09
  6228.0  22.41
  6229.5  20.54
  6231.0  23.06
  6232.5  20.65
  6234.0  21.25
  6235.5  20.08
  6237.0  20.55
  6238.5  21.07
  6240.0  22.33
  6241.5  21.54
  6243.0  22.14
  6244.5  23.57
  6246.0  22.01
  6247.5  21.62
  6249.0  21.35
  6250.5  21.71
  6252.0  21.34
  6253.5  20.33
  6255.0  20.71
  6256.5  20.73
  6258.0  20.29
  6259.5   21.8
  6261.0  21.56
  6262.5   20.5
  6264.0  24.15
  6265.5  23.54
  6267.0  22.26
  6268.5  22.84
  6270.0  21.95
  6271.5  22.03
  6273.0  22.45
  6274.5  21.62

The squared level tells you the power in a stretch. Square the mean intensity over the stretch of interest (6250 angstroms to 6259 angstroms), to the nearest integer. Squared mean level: 435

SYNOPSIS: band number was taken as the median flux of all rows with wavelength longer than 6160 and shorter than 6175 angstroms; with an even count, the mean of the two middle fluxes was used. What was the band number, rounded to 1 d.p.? 21.5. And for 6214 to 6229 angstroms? 21.1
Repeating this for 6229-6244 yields 21.2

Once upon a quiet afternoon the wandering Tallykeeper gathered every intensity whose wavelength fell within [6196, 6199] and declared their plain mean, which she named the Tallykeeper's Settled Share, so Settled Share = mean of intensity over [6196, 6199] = 22.3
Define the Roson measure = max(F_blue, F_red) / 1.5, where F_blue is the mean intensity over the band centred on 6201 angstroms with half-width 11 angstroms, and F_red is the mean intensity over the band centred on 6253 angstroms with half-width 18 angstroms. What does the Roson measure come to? 15.1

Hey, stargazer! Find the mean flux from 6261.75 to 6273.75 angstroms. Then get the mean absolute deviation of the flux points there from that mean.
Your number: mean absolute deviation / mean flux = 0.035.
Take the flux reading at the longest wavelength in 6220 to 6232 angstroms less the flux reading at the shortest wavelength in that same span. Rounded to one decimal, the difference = 1.8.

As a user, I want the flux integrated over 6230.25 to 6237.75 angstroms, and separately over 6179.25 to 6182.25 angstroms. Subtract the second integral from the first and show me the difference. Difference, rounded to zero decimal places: 91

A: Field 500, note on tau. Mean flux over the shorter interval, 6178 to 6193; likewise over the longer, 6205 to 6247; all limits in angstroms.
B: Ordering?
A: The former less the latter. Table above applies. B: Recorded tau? 1.0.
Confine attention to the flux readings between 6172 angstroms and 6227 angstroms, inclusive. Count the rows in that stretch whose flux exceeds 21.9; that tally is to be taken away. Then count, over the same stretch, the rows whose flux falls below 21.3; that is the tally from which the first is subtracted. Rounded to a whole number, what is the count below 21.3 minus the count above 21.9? -13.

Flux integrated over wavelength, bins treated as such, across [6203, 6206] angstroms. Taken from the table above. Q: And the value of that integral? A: 68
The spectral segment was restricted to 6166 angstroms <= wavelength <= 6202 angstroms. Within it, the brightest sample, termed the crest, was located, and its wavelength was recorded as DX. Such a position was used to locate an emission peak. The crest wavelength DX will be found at 6184.5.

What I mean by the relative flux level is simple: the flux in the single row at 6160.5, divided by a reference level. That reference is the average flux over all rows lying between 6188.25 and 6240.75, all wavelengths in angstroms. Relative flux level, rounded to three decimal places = 0.963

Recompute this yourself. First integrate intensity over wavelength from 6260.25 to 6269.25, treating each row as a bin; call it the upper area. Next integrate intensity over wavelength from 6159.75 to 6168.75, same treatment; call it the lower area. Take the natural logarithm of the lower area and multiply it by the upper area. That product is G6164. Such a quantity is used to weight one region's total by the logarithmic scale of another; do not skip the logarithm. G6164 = 1063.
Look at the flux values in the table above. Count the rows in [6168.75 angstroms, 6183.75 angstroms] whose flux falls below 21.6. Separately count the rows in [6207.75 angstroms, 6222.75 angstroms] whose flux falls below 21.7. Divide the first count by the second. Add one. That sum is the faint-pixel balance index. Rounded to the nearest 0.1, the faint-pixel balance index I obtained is 1.6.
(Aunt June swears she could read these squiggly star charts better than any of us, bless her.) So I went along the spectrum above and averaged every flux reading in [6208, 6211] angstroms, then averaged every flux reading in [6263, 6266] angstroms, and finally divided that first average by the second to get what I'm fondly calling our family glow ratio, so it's 0.97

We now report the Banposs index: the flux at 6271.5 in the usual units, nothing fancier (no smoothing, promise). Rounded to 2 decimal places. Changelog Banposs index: 22.03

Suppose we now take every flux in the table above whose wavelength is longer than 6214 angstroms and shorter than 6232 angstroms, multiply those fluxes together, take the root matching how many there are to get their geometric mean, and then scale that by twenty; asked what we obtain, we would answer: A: 421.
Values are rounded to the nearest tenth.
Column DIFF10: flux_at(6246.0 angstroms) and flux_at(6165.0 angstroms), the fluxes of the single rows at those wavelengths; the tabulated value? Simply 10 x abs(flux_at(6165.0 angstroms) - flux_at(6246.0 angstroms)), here 16.5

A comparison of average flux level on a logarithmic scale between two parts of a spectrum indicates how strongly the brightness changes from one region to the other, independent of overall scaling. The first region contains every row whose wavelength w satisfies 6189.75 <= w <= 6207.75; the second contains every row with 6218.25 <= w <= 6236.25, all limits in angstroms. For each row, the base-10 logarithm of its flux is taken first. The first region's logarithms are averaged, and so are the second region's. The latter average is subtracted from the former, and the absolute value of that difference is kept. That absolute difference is 0.032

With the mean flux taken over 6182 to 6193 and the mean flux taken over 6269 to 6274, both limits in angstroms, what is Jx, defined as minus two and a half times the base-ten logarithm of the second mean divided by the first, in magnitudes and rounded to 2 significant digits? 0.016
